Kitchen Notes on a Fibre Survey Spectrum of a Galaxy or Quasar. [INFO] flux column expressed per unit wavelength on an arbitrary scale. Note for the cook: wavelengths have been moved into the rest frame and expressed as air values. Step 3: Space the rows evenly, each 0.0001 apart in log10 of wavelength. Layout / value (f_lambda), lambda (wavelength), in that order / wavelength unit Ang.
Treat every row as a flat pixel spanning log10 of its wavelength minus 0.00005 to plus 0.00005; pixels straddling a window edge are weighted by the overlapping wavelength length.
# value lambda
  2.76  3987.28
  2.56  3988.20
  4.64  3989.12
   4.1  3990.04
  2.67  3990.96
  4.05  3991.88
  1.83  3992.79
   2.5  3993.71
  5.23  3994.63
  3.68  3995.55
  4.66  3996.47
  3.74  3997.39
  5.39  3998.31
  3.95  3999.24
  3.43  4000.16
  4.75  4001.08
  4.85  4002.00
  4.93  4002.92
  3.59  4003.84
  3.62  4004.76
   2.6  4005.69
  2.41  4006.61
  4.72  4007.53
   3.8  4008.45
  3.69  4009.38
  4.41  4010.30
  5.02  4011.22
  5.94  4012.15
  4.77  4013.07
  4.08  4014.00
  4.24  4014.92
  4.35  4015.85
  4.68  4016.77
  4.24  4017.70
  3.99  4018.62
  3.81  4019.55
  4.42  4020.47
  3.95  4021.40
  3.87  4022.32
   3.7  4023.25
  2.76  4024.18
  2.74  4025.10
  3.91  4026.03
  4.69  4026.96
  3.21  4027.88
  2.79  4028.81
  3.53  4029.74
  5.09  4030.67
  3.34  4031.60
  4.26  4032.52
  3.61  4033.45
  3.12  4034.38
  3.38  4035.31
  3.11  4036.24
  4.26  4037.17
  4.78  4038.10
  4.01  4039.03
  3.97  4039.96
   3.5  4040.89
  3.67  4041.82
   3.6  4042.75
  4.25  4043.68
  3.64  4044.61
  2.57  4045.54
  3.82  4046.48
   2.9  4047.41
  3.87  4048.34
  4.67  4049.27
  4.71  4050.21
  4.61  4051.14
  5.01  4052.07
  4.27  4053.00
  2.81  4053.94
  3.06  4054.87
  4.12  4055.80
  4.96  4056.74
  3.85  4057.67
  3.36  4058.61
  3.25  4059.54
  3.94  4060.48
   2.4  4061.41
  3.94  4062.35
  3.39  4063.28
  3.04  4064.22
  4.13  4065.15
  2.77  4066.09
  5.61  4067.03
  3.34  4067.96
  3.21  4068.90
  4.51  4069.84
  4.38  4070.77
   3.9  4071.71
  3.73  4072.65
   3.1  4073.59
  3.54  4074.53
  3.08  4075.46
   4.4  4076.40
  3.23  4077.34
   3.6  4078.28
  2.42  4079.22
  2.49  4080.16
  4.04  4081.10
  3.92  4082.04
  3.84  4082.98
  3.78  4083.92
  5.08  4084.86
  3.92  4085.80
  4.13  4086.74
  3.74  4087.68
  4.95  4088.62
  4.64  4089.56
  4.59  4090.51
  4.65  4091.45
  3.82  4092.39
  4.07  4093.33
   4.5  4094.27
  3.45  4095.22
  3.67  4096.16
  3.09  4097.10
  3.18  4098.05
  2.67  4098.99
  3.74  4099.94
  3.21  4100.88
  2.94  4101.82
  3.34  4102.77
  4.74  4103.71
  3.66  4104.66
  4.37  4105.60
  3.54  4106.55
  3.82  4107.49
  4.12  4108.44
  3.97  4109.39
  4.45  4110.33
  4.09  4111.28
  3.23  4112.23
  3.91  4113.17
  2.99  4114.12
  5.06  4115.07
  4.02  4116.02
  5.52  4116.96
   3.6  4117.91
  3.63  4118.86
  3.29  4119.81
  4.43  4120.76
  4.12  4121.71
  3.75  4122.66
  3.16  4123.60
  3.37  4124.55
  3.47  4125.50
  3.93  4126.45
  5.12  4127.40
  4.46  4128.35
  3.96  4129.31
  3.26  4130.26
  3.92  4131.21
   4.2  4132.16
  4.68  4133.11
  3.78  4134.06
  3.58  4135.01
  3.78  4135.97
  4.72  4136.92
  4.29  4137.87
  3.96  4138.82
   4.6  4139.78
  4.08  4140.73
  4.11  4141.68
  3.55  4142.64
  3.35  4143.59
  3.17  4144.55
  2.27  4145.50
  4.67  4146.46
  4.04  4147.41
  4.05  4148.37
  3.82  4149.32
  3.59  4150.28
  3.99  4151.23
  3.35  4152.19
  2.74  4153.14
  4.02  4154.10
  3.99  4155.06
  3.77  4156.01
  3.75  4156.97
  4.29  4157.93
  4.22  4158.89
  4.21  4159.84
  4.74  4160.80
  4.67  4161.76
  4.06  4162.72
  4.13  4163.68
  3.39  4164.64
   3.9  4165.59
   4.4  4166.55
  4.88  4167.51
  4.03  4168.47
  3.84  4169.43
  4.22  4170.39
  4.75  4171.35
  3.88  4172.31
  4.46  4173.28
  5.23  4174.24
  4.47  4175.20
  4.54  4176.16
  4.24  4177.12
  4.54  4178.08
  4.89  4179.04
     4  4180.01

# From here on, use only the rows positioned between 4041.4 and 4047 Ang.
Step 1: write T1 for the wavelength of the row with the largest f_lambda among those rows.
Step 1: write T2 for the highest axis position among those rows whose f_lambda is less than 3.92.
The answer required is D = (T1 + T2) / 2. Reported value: 4045.1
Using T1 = 4043.68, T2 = 4046.48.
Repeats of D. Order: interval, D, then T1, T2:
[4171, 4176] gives 4173.3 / 4174.24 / 4172.31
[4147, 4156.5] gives 4152.2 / 4148.37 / 4156.01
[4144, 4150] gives 4147.9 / 4146.46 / 4149.32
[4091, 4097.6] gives 4094.3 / 4091.45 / 4097.10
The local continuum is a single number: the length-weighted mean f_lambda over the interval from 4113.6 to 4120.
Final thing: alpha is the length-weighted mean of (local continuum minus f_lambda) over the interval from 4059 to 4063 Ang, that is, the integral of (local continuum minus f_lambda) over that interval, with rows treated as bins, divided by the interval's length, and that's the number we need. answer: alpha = 0.66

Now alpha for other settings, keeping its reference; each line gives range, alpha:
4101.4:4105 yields 0.36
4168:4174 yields -0.19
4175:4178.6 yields -0.41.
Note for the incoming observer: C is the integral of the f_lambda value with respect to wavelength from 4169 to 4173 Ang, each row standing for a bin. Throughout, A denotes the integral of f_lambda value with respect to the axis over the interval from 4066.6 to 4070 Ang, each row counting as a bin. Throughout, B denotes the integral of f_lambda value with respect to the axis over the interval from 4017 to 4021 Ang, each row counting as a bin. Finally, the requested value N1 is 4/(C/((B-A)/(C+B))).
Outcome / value 0.02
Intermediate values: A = 14.0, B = 16.6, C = 16.7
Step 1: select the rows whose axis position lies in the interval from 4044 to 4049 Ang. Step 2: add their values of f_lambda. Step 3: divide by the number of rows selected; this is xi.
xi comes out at 3.36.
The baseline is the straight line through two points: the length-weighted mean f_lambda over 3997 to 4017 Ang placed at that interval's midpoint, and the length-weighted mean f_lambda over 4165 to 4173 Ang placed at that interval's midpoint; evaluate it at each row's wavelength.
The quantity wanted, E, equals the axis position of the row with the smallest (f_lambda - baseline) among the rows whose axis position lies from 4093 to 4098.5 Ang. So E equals 4097.10 Ang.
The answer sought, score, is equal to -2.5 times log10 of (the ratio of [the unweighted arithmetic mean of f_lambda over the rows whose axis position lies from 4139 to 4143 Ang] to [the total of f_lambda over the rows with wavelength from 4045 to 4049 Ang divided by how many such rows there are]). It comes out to -0.23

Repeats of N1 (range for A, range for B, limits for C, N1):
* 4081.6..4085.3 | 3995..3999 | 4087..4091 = 0.01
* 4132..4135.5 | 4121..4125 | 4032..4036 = 0.00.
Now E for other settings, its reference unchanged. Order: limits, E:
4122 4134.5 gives 4123.60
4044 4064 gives 4061.41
